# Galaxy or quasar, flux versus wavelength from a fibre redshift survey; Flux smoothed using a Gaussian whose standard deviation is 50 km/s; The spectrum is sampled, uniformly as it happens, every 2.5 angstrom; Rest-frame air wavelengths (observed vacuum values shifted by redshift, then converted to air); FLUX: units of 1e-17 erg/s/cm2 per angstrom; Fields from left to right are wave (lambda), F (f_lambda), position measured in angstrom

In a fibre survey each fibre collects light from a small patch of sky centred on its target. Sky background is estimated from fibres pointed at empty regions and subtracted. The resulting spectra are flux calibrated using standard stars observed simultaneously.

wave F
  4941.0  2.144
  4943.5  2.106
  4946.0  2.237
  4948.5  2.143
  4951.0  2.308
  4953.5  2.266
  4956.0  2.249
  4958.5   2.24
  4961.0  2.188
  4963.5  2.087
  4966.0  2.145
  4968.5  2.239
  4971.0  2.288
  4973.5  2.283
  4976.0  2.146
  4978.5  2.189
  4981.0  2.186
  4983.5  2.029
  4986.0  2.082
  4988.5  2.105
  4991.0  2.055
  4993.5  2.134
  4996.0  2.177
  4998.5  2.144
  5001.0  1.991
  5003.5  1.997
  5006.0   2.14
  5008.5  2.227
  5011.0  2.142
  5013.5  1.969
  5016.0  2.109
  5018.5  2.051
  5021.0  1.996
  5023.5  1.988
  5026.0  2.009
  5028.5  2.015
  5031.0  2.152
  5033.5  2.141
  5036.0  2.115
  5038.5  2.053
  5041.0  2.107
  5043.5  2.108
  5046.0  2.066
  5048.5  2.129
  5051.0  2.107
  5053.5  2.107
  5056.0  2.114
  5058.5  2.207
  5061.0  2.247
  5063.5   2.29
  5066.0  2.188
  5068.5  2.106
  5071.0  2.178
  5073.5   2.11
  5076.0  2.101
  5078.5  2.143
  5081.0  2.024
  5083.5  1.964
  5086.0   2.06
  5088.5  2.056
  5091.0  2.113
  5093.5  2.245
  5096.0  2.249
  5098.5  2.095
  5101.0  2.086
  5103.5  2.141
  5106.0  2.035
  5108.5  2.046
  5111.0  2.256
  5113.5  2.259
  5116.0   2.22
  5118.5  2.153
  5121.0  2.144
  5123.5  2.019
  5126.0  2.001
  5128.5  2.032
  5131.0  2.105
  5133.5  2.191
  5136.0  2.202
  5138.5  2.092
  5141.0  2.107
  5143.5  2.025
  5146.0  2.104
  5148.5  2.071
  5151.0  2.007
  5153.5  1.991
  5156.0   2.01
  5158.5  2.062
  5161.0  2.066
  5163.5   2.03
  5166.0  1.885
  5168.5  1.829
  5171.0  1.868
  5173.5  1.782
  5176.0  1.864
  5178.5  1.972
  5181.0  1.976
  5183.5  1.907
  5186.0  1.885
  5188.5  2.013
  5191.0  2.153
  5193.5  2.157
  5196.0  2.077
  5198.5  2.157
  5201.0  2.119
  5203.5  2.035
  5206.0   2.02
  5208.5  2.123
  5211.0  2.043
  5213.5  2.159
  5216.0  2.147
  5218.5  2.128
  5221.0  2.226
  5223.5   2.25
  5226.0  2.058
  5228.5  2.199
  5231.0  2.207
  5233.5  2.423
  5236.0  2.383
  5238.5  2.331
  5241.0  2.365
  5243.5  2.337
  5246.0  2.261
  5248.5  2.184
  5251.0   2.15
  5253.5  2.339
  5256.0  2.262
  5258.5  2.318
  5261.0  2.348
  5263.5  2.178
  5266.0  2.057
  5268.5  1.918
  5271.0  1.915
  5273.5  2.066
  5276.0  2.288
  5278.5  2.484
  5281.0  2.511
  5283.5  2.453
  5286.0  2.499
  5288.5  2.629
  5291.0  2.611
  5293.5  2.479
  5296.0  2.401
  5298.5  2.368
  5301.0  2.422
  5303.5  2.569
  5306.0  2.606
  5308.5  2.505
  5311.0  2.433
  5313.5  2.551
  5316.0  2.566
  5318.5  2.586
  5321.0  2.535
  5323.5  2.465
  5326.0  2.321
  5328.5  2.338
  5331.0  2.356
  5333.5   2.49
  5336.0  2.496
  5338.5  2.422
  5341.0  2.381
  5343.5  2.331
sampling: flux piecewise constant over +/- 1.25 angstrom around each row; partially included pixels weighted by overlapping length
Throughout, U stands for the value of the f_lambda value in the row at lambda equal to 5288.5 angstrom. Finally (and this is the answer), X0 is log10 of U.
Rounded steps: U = 2.629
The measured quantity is 0.42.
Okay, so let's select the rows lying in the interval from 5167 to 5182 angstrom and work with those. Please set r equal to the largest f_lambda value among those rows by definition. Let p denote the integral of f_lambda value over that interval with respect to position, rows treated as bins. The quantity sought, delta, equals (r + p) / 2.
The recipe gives 15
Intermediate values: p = 28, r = 1.976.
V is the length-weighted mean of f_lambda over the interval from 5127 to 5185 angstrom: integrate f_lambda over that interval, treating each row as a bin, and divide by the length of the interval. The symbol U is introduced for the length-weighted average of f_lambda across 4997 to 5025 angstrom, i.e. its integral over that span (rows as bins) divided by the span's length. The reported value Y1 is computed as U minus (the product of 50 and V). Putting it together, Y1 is -98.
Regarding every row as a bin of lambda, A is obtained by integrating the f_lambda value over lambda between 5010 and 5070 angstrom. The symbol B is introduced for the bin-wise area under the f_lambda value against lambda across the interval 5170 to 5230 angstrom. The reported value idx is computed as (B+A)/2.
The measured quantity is 125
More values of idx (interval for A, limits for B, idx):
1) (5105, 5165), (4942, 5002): 128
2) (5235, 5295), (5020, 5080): 133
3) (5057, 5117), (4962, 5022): 128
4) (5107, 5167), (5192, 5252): 128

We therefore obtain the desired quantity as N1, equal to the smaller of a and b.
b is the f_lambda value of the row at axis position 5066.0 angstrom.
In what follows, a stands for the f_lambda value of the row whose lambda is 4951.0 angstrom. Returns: 2.19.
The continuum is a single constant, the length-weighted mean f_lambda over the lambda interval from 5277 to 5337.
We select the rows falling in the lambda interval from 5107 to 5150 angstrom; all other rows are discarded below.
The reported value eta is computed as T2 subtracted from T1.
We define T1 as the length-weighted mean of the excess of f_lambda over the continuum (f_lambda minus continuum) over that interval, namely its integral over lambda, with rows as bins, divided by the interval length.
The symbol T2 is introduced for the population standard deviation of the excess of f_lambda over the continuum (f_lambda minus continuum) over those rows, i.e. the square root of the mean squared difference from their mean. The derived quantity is -0.449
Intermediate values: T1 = -0.367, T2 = 0.081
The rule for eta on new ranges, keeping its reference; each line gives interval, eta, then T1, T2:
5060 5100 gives -0.439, -0.351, 0.088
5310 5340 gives -0.109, -0.023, 0.087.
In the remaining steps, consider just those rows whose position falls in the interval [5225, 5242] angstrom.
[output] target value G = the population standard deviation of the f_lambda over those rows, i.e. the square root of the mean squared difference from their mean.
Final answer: 0.12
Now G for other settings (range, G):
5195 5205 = 0.05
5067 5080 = 0.03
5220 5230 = 0.07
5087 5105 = 0.07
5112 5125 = 0.08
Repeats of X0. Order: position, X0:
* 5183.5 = 0.28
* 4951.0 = 0.36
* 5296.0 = 0.38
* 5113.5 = 0.35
